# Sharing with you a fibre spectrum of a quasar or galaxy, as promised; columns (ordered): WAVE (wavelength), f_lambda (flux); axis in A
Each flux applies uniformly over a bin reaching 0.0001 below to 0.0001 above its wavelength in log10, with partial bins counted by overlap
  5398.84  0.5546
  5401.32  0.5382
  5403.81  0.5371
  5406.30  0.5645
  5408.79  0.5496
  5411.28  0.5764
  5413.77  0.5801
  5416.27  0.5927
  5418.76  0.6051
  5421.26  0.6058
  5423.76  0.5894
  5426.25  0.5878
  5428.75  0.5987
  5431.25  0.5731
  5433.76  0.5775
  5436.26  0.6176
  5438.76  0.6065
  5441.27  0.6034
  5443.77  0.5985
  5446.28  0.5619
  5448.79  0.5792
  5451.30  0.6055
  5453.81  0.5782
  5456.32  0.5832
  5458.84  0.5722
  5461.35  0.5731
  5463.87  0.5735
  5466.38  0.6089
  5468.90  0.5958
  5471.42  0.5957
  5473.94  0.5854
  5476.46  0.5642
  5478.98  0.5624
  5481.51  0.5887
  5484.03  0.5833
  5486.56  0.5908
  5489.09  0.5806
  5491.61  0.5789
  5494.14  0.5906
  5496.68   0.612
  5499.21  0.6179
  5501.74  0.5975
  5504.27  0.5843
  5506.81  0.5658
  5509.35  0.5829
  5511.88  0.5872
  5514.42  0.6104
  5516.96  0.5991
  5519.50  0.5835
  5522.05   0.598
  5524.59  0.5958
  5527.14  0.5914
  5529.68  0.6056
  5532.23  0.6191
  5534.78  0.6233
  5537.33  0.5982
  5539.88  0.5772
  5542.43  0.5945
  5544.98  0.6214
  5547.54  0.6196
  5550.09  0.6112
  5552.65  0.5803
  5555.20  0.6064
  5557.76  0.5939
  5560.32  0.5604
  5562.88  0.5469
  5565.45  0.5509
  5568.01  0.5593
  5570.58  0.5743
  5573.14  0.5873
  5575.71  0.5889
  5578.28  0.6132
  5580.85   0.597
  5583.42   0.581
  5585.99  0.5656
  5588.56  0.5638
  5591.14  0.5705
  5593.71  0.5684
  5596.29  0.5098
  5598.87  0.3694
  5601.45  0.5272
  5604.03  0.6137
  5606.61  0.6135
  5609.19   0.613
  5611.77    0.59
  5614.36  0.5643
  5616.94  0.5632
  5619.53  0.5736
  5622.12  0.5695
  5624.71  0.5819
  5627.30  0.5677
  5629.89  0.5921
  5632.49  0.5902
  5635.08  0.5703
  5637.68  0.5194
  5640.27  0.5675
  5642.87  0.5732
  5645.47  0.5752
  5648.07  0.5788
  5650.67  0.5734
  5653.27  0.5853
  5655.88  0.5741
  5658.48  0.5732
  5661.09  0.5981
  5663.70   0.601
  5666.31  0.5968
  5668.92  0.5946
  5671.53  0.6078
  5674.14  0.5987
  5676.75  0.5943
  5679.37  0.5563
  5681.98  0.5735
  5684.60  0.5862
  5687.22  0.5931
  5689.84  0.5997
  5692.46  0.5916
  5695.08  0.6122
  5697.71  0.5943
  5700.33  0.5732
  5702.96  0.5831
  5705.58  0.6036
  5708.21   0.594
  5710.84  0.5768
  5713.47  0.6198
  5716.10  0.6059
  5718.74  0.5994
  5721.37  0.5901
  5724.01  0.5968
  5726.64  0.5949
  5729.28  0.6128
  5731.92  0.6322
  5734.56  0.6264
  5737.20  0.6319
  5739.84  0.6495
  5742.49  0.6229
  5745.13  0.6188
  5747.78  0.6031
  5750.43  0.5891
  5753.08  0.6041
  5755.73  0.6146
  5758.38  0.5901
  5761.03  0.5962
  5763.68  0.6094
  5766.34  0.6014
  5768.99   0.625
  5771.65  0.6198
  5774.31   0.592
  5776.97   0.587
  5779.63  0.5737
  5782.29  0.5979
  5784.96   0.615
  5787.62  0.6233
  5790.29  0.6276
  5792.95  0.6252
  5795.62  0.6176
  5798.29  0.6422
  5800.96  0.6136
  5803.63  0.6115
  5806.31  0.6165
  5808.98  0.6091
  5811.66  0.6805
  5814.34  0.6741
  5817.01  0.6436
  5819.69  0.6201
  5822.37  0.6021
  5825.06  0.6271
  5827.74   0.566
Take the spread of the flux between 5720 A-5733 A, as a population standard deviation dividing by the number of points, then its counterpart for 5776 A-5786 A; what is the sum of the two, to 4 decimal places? 0.0306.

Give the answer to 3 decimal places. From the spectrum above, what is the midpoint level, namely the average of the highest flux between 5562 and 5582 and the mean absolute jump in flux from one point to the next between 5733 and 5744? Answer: 0.315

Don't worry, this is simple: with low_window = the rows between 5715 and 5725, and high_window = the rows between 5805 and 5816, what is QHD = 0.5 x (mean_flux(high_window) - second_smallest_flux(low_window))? 0.024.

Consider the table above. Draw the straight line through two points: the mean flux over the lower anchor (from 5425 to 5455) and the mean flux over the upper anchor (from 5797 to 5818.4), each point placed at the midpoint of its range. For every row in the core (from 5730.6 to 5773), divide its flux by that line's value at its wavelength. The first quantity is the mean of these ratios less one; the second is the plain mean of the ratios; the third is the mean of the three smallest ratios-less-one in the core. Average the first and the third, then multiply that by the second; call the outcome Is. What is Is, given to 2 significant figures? -0.041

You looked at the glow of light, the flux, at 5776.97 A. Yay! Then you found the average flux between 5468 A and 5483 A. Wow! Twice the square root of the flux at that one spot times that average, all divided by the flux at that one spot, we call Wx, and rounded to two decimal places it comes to 1.99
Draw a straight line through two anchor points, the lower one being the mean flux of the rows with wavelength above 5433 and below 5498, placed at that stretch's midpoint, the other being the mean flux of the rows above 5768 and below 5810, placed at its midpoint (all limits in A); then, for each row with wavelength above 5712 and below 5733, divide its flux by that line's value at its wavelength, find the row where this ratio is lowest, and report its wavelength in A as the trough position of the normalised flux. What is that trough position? 5721.37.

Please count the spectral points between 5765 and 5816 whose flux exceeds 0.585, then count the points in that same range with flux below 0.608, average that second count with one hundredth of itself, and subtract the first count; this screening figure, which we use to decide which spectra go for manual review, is -15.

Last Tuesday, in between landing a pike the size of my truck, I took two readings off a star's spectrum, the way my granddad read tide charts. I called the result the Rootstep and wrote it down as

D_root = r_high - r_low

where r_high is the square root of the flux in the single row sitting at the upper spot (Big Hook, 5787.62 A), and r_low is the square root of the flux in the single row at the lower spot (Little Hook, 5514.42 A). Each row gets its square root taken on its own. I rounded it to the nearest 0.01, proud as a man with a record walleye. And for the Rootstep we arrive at 0.01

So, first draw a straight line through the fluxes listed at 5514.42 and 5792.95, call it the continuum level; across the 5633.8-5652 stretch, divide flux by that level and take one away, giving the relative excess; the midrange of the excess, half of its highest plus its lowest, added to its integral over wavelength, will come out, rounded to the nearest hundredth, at -1.64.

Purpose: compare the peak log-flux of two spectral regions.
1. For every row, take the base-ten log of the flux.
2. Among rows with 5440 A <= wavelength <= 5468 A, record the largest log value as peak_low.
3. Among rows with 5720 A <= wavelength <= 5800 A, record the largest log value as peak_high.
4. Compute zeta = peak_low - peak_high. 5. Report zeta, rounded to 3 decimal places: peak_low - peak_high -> -0.028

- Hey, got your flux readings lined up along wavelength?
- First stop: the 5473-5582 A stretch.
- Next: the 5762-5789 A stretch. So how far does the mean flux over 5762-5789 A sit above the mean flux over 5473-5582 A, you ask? 0.014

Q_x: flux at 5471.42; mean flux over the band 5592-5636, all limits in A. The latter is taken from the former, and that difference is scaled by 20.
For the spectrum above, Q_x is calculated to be 0.6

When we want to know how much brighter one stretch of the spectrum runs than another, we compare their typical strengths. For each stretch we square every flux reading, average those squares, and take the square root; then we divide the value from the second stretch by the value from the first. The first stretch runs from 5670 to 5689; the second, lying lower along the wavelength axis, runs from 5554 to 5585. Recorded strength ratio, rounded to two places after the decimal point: 0.99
